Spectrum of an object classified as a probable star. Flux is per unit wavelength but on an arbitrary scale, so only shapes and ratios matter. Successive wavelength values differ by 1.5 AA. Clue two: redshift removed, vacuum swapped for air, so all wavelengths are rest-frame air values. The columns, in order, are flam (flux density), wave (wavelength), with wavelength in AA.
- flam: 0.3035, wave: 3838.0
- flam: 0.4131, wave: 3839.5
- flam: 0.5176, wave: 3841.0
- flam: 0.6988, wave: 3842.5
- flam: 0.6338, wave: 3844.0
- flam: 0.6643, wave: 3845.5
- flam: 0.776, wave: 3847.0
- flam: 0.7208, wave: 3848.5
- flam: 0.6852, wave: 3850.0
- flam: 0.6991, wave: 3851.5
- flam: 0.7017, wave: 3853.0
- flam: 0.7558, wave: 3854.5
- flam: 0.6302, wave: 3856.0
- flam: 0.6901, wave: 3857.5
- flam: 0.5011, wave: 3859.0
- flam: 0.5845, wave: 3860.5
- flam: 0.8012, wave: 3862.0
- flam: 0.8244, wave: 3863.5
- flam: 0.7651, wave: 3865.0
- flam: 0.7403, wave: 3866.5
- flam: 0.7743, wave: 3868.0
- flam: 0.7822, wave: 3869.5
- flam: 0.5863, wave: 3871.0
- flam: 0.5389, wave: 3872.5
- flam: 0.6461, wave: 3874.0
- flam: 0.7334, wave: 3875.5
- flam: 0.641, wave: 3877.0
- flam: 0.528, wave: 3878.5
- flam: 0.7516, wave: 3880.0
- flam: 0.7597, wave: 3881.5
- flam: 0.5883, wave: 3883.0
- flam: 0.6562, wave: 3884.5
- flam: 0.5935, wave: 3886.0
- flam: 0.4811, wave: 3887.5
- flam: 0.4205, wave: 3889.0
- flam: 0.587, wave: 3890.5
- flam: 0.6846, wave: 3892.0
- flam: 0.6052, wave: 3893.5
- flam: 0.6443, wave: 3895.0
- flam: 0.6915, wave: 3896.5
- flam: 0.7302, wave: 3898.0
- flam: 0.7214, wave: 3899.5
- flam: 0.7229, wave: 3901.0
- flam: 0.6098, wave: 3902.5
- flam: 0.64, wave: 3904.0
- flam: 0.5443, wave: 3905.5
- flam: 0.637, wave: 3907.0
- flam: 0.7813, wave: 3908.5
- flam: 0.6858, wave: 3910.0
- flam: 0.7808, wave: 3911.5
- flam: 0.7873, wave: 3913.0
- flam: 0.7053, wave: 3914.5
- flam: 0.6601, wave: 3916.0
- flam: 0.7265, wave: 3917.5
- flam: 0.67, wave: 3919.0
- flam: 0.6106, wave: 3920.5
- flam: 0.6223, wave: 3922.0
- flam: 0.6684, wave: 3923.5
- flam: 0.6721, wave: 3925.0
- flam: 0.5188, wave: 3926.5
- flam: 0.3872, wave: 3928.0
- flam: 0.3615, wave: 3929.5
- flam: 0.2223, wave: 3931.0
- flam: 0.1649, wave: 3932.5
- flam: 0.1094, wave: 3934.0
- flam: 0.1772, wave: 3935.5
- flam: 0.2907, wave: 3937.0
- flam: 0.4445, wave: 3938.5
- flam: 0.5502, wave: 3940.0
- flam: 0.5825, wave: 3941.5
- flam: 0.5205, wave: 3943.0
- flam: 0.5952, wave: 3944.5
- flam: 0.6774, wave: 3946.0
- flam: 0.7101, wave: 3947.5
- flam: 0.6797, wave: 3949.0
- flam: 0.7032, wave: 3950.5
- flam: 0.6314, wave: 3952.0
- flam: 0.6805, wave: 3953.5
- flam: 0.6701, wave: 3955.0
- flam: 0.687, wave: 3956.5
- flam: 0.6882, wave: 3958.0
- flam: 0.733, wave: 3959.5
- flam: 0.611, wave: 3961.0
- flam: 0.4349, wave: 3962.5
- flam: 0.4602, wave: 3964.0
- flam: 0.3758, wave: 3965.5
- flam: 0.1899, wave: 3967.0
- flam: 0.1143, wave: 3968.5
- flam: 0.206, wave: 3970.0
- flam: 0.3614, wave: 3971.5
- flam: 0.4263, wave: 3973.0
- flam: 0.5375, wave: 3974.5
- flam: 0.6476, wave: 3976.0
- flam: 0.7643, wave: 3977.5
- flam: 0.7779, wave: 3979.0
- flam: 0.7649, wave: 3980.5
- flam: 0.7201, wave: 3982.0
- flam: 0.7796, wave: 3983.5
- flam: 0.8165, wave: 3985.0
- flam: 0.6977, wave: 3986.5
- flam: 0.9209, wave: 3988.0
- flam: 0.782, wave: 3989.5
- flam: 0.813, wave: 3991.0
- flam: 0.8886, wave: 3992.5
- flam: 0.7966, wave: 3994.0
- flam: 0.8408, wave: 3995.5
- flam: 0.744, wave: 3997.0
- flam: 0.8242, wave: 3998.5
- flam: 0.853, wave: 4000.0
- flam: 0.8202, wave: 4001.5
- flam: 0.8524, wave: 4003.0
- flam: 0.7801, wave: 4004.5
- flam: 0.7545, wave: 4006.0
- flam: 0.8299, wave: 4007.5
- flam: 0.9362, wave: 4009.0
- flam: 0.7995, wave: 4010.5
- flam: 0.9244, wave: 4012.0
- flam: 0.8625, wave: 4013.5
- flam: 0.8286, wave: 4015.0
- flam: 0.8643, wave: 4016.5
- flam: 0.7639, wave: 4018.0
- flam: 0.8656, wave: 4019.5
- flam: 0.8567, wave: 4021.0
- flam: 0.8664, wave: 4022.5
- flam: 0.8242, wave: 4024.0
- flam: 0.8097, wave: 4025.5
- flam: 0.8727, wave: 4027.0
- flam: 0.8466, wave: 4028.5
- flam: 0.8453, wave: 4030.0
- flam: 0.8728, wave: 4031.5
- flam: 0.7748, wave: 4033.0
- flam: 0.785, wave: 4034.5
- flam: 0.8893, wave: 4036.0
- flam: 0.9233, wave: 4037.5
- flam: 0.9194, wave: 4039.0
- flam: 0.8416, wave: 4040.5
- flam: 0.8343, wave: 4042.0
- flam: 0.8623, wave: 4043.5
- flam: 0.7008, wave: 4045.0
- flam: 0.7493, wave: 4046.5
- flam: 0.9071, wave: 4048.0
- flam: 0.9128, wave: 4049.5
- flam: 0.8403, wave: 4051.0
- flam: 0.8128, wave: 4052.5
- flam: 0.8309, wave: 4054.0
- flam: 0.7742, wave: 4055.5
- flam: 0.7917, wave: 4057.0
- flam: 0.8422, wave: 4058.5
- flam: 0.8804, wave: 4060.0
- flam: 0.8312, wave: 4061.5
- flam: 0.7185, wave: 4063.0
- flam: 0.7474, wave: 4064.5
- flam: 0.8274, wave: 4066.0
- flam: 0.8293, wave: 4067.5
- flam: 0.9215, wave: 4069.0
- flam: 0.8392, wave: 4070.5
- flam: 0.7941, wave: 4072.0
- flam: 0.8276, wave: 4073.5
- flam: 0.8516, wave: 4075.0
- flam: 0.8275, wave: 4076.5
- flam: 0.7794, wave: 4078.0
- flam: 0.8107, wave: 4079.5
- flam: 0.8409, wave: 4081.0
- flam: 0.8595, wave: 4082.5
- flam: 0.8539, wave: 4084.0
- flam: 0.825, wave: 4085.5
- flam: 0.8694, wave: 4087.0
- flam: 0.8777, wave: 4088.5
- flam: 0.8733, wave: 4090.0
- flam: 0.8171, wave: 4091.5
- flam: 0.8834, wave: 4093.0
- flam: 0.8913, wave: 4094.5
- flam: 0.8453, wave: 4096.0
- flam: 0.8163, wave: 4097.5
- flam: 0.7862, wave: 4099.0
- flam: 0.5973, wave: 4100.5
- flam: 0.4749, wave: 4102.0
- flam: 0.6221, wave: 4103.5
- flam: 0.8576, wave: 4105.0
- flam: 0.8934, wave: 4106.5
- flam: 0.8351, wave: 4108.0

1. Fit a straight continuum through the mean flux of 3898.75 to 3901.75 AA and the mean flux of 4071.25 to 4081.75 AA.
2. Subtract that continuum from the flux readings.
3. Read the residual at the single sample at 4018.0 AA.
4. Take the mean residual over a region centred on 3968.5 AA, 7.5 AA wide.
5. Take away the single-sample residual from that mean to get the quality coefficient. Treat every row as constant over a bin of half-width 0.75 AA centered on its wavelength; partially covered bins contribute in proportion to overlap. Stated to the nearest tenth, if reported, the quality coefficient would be -0.5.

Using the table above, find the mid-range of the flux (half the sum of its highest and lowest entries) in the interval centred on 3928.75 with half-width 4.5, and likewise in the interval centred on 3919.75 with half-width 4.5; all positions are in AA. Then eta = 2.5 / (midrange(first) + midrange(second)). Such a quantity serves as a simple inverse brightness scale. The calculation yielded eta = 2.3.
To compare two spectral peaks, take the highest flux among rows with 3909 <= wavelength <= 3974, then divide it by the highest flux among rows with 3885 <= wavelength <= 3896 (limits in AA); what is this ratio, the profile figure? 1.15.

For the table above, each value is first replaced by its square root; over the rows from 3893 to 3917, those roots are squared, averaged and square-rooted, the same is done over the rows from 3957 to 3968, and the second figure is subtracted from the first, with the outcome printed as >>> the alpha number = 0.12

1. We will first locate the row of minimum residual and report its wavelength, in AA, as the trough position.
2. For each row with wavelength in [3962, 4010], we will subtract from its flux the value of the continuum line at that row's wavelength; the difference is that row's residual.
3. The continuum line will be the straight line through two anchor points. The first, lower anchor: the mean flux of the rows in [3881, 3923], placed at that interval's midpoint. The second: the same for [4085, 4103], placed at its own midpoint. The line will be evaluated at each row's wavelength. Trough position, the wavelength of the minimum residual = 3968.5 AA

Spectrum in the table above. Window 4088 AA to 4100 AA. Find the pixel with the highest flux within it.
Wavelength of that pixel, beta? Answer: 4094.5 AA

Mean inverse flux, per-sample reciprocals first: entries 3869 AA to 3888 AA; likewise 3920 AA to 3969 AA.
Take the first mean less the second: -1.1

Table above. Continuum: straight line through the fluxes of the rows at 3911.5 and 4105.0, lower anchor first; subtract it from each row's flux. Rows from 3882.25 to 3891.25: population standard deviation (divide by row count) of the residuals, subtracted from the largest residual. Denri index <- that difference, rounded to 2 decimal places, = -0.19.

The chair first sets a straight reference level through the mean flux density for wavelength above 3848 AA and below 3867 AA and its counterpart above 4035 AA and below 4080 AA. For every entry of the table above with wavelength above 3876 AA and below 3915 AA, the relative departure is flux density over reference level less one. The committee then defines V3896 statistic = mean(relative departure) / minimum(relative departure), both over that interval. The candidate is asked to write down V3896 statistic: 0.24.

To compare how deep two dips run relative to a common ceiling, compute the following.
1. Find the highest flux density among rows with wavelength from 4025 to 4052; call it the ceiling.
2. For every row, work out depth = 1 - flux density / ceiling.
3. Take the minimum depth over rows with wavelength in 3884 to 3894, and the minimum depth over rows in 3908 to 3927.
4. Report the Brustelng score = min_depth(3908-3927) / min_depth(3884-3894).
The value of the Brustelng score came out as 0.570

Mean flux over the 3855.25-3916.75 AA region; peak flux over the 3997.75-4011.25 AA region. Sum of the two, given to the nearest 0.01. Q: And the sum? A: 1.60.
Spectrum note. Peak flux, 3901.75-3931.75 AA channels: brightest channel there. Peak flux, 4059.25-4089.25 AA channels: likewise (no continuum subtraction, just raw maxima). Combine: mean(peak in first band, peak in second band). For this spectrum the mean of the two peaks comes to 0.854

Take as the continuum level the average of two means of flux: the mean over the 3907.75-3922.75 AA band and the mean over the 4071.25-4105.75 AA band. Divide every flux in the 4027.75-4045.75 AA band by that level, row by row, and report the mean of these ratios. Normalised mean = 1.12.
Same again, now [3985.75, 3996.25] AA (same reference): 1.09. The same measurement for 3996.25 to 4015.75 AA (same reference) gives 1.10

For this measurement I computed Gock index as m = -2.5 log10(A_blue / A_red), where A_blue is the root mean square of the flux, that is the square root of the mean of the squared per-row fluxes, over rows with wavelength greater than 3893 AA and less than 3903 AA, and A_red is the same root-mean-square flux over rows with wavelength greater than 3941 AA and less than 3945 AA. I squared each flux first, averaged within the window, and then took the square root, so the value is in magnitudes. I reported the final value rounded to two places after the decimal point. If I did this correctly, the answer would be -0.19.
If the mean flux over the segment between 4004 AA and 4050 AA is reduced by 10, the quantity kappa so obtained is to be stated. -9.16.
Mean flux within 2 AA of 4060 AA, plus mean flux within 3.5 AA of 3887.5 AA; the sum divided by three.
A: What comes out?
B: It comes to 0.47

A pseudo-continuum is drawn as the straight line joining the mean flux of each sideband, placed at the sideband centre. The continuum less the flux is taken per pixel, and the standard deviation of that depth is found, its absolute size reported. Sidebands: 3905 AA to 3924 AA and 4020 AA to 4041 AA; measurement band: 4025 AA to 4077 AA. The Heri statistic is 0.06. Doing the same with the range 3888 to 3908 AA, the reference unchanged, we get 0.08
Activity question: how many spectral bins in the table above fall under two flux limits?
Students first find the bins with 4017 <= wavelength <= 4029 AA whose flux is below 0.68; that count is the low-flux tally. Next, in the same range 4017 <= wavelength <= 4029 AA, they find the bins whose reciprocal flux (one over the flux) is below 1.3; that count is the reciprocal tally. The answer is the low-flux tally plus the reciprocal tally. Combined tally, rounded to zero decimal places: 7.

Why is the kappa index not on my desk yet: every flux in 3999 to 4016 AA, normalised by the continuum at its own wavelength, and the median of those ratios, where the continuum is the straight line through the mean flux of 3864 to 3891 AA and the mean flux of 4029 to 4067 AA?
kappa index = 1.06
